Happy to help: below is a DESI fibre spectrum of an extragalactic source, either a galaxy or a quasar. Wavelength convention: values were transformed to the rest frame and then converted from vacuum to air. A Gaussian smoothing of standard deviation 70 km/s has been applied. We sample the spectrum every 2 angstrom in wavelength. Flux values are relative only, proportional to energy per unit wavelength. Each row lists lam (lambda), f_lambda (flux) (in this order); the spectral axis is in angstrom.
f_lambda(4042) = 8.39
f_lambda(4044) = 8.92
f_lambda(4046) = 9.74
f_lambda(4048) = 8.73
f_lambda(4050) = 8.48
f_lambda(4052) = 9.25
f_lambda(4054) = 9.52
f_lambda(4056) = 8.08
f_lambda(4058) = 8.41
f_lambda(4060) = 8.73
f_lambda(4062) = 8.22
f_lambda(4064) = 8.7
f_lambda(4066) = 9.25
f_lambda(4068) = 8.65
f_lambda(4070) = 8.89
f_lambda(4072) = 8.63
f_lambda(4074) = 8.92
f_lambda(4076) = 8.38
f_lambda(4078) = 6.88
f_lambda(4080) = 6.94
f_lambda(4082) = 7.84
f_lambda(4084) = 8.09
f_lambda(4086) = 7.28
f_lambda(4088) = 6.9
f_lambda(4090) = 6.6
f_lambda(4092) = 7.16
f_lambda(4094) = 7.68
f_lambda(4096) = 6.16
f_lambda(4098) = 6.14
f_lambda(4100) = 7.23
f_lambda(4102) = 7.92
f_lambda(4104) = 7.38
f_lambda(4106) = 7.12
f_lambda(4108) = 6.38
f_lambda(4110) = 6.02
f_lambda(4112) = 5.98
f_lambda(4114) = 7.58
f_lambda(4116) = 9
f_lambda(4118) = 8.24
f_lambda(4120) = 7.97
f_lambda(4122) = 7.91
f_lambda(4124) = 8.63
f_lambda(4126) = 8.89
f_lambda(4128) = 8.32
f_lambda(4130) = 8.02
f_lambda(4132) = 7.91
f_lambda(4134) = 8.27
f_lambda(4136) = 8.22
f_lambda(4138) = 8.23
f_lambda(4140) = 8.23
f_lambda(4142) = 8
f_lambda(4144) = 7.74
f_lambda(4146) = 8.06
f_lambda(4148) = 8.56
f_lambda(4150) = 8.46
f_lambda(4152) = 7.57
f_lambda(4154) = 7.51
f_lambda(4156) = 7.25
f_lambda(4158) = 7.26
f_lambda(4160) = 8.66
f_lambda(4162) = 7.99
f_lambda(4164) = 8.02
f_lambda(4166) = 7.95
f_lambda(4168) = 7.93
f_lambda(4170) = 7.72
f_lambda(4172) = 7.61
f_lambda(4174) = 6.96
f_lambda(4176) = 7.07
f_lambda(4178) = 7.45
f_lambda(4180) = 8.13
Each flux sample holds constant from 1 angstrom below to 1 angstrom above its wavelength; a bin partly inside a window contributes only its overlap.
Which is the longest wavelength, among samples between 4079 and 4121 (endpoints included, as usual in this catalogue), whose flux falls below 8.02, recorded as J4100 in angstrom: 4120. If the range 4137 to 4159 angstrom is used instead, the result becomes 4158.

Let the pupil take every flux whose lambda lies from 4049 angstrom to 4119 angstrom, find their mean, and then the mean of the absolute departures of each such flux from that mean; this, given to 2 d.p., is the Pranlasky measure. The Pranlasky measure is 0.87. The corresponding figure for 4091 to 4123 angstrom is 0.72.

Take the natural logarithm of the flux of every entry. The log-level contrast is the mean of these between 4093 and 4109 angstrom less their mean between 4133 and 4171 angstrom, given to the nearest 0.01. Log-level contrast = -0.13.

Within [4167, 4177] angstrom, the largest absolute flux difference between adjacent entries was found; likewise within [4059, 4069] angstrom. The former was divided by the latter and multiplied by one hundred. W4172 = 108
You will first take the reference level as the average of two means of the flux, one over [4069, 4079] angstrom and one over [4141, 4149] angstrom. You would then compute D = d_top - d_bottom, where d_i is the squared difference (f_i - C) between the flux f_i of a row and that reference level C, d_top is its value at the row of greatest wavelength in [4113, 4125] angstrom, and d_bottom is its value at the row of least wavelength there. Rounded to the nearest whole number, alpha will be 0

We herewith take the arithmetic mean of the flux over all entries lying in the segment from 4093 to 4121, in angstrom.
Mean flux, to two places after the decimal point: 7.20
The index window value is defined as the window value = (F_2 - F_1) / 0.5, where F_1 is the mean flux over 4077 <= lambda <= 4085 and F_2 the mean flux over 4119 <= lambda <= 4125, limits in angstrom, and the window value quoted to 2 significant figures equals 1.5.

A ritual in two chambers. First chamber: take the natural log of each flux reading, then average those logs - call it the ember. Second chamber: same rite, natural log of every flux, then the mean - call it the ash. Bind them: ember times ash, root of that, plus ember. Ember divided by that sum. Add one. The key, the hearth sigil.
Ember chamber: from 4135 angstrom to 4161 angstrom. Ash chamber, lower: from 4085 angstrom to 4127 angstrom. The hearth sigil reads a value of 1.51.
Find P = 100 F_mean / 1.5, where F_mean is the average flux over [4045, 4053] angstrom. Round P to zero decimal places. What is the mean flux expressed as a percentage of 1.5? 603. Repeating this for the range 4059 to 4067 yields 582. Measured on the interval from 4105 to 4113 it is 425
